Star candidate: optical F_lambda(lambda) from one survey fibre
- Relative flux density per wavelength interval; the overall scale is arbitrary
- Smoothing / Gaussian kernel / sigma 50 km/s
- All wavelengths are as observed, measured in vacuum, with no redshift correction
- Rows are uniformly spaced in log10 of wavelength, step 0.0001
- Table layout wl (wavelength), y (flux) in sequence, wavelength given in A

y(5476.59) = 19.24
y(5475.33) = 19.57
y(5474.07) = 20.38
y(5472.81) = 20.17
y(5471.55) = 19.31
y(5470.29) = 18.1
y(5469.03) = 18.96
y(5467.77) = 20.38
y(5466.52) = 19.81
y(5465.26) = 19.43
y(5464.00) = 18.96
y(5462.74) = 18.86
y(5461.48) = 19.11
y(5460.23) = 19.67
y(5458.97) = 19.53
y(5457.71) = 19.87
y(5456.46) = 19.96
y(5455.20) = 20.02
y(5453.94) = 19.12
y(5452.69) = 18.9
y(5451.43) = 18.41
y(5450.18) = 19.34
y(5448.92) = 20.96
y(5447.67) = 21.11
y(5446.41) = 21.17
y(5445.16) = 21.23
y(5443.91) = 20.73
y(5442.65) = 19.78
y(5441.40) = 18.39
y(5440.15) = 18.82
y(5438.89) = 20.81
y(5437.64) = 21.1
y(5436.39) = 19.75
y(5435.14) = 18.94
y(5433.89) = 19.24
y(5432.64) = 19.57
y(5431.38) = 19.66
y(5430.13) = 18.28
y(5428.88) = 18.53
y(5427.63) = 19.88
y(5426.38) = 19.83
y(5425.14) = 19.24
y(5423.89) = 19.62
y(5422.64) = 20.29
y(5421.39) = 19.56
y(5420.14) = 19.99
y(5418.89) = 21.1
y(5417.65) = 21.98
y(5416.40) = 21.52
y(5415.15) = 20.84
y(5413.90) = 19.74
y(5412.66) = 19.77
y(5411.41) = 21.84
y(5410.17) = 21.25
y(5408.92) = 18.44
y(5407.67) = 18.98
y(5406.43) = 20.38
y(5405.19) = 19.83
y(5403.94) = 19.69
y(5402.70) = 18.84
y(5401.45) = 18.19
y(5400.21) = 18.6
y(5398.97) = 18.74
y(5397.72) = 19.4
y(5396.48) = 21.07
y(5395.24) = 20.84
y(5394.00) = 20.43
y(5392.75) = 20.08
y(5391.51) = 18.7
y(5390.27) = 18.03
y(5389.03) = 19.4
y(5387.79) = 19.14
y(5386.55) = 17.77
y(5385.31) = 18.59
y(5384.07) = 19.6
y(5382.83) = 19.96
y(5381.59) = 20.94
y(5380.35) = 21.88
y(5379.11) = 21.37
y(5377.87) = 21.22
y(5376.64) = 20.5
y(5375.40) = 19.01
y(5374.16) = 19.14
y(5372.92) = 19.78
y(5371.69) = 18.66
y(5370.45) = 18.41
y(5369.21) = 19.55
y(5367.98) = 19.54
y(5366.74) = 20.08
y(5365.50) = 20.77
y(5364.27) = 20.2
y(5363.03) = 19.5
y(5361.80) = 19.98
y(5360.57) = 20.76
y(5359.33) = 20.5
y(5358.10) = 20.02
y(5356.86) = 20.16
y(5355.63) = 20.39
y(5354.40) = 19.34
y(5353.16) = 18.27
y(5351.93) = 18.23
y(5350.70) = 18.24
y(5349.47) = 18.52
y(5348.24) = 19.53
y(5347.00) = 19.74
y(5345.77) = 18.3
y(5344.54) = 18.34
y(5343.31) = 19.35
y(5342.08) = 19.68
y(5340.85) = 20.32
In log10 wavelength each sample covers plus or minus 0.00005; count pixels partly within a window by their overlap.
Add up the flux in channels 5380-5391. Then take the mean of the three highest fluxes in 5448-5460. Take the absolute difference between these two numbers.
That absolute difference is 155.0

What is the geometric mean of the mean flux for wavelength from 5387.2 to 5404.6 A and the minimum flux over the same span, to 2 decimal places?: 18.69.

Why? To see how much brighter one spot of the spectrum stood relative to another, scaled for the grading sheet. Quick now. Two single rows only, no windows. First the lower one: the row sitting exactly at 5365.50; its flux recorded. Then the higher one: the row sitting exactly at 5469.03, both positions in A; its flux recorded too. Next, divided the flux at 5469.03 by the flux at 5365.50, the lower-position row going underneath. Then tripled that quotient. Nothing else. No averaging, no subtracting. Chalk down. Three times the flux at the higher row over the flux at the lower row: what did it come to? 2.74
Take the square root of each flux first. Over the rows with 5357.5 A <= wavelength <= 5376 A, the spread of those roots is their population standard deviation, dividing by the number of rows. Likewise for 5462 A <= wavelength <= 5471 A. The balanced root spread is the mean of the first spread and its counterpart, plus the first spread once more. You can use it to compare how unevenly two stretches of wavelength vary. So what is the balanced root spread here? 0.16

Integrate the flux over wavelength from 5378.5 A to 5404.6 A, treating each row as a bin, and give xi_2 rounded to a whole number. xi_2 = 511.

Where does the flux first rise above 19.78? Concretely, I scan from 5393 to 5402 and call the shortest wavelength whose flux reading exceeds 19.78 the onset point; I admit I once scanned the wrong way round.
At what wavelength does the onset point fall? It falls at 5394.00 A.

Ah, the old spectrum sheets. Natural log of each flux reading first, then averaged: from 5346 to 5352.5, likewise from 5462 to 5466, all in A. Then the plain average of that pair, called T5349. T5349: 2.94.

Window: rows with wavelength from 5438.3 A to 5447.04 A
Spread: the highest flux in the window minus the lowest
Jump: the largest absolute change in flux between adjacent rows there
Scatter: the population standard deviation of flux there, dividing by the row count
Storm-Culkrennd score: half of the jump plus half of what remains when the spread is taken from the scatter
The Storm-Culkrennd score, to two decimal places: 0.11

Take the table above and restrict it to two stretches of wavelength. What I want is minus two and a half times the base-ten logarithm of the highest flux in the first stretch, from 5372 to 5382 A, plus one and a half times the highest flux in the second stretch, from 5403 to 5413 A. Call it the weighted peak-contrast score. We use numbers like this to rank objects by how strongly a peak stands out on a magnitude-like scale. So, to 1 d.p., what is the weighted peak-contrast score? 29.4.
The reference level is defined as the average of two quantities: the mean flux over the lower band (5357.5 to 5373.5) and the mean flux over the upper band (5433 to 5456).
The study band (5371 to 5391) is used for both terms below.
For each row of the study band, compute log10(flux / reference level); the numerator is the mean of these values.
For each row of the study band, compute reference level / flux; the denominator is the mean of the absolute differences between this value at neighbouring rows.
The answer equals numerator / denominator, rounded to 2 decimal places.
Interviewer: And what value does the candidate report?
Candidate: -0.11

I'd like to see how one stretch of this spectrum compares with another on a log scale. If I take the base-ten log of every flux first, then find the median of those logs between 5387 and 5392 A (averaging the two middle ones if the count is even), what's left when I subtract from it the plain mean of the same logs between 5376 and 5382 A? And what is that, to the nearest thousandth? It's -0.049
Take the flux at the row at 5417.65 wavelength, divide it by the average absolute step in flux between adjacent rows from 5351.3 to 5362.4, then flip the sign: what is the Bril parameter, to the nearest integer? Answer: -43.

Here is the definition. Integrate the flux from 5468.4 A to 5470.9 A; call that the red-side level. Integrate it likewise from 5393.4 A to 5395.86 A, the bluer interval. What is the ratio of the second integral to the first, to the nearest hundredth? 1.10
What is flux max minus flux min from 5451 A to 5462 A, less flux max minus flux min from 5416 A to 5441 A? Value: -2.1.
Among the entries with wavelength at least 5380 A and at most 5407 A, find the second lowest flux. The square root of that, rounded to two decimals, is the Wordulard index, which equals 4.25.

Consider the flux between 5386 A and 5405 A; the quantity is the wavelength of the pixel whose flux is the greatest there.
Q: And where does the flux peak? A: 5396.48 A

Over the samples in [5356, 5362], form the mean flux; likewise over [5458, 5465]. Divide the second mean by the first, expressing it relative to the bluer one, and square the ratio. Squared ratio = 0.90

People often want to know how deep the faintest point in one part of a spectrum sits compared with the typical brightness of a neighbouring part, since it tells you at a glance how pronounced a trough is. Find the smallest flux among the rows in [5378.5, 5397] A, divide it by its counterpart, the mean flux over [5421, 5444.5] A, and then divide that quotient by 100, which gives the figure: 0.0091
